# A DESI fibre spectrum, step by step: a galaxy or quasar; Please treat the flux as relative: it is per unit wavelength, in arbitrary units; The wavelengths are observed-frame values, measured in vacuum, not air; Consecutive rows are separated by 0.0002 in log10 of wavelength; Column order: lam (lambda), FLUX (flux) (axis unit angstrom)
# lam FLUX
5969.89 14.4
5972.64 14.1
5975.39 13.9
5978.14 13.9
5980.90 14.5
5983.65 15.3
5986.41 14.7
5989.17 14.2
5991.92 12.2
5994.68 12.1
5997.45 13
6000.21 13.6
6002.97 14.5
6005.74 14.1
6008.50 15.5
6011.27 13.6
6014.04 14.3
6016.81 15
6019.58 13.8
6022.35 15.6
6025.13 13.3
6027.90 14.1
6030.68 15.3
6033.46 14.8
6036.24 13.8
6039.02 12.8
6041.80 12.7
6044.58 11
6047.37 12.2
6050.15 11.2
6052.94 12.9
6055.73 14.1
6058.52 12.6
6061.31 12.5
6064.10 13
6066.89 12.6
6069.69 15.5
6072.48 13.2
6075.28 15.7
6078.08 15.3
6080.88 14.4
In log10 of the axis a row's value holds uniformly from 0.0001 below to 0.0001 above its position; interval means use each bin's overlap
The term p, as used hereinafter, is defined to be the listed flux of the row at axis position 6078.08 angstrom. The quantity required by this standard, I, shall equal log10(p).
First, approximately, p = 15.3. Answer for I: 1.18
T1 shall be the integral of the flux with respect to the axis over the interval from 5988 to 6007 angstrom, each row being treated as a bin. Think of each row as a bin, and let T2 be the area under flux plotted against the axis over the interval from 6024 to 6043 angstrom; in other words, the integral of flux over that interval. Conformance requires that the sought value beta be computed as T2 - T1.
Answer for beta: 9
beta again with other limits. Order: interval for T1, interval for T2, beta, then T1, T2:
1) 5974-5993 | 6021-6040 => 3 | 269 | 271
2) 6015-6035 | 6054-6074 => -24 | 291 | 267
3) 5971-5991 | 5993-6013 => -11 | 287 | 275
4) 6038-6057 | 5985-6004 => 20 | 236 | 256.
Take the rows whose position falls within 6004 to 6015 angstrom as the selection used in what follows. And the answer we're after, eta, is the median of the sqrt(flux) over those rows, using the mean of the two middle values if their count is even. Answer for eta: 3.768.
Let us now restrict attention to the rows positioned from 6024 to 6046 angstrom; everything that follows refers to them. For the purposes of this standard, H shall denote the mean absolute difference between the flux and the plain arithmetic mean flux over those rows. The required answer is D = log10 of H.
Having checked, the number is 0.01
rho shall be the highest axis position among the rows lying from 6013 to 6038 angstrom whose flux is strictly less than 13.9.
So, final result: 6036.24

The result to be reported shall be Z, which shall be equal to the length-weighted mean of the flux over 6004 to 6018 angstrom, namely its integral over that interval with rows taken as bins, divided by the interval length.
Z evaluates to 14.5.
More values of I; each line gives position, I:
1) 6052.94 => 1.11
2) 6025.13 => 1.12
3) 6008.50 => 1.19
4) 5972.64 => 1.15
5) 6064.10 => 1.11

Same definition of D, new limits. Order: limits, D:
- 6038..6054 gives -0.16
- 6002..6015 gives -0.32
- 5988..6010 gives -0.03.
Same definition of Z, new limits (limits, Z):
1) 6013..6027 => 14.4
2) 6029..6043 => 13.9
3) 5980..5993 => 14.2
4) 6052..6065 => 13.0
